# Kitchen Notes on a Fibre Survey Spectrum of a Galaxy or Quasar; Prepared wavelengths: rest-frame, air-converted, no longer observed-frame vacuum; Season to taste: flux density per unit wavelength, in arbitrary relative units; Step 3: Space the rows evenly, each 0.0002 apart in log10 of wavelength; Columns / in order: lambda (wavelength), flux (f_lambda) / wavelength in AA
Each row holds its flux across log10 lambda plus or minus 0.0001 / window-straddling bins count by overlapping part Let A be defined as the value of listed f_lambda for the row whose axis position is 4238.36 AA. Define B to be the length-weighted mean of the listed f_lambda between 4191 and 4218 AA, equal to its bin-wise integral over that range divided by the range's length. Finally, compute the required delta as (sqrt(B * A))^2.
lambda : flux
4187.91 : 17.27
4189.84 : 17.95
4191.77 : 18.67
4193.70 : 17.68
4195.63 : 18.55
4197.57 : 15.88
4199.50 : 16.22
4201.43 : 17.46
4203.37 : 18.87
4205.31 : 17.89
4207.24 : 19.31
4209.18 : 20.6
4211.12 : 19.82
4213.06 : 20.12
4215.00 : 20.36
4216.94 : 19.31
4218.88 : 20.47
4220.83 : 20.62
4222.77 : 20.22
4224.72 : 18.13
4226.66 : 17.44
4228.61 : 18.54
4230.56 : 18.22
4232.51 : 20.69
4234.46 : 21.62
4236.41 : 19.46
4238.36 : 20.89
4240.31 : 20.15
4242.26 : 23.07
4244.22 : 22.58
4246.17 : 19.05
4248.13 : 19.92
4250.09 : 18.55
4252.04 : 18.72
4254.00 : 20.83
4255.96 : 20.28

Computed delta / 389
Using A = 20.89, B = 18.6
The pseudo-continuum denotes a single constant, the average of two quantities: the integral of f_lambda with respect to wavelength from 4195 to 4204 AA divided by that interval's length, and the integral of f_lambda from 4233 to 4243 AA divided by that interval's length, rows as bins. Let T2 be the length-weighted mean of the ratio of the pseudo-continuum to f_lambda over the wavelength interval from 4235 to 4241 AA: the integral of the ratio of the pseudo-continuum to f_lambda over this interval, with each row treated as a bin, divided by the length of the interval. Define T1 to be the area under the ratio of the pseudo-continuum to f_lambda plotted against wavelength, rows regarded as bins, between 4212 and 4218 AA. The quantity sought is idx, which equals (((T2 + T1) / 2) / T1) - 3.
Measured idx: -2.42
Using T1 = 6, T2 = 0.95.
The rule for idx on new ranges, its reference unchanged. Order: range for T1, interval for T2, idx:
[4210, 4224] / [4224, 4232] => -2.46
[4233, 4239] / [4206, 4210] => -2.41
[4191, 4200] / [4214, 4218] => -2.45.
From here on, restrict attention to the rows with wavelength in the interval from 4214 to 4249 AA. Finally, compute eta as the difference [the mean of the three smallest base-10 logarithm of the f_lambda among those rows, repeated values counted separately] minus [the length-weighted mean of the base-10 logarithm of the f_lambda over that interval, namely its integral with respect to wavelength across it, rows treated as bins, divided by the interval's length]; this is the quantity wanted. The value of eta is -0.05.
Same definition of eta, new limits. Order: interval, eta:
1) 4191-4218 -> -0.05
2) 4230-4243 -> -0.03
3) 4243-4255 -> -0.03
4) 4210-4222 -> -0.01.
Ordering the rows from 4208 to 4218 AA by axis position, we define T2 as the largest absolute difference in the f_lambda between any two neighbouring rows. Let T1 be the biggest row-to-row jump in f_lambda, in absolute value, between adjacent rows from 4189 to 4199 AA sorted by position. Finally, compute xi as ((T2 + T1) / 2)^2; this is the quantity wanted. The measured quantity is 3.5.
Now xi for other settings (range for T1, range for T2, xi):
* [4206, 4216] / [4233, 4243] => 4.4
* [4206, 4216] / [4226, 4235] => 3.5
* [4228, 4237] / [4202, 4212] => 3.8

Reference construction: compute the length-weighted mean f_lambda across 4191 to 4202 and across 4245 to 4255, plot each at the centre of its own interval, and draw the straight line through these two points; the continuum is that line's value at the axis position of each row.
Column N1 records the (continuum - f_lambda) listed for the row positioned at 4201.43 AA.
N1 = 0.1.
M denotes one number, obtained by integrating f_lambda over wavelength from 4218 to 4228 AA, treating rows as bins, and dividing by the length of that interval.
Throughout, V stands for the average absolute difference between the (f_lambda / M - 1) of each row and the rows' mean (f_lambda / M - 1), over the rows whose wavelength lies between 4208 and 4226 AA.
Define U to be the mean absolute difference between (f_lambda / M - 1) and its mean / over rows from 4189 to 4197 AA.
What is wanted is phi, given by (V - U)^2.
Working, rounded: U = 0.021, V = 0.030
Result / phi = 0.0001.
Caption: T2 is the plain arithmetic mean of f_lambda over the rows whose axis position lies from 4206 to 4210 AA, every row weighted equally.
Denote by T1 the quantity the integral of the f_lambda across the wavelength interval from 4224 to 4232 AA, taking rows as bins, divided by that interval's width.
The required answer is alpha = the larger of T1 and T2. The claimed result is 20.0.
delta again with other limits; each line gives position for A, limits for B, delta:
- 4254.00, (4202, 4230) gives 403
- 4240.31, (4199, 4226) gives 388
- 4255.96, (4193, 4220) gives 381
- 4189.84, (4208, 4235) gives 353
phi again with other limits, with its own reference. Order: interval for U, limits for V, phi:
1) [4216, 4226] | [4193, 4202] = 0.0000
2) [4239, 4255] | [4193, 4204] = 0.0005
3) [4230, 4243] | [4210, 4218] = 0.0016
